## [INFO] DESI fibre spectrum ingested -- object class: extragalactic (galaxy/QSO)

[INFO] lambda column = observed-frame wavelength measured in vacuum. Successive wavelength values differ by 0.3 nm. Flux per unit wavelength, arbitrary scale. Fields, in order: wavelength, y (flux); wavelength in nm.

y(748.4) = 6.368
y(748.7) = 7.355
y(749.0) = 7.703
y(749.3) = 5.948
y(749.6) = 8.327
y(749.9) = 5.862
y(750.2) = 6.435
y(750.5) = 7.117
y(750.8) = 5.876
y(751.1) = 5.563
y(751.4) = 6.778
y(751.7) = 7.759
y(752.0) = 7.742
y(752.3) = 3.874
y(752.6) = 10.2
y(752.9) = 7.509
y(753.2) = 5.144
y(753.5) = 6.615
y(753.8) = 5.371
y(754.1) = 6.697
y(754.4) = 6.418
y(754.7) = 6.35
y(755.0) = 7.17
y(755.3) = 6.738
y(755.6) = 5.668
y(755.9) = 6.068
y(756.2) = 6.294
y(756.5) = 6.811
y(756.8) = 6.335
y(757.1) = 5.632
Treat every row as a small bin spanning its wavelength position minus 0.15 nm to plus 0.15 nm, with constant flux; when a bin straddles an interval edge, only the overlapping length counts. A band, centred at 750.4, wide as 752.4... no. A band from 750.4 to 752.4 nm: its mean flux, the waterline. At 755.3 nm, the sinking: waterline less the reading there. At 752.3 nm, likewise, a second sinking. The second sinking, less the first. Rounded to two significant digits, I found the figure 2.9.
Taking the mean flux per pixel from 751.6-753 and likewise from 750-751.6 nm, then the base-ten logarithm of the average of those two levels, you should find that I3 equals 0.838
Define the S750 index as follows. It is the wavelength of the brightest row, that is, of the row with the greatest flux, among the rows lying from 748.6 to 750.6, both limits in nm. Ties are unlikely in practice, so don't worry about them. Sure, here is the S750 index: 749.6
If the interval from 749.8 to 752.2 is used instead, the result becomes 751.7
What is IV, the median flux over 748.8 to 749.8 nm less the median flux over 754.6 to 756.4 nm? 1.4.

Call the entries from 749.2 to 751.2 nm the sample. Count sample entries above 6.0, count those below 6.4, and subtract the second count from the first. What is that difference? -1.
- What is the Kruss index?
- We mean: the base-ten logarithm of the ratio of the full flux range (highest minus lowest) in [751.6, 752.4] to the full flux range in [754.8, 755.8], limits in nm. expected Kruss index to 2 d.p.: 0.41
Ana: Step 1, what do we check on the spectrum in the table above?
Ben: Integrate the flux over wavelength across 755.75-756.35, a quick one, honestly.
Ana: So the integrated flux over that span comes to 3.71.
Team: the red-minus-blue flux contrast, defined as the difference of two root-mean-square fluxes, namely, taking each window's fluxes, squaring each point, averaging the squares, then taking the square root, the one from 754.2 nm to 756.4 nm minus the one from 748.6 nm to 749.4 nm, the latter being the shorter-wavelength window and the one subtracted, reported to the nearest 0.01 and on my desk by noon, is -0.64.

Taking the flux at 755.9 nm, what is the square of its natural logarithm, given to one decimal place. 3.3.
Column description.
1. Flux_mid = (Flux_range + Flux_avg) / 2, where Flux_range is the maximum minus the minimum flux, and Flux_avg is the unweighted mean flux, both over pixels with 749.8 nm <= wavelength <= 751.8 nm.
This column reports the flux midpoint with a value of 4.3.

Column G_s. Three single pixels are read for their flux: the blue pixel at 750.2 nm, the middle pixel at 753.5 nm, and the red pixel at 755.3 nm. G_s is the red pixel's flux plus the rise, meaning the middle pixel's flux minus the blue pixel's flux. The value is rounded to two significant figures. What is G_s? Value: 6.9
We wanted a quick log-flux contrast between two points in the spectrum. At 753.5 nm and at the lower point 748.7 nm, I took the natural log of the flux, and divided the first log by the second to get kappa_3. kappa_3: 0.95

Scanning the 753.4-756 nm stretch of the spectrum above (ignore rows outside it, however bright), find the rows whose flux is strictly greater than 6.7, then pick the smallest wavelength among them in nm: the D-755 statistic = 755.0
